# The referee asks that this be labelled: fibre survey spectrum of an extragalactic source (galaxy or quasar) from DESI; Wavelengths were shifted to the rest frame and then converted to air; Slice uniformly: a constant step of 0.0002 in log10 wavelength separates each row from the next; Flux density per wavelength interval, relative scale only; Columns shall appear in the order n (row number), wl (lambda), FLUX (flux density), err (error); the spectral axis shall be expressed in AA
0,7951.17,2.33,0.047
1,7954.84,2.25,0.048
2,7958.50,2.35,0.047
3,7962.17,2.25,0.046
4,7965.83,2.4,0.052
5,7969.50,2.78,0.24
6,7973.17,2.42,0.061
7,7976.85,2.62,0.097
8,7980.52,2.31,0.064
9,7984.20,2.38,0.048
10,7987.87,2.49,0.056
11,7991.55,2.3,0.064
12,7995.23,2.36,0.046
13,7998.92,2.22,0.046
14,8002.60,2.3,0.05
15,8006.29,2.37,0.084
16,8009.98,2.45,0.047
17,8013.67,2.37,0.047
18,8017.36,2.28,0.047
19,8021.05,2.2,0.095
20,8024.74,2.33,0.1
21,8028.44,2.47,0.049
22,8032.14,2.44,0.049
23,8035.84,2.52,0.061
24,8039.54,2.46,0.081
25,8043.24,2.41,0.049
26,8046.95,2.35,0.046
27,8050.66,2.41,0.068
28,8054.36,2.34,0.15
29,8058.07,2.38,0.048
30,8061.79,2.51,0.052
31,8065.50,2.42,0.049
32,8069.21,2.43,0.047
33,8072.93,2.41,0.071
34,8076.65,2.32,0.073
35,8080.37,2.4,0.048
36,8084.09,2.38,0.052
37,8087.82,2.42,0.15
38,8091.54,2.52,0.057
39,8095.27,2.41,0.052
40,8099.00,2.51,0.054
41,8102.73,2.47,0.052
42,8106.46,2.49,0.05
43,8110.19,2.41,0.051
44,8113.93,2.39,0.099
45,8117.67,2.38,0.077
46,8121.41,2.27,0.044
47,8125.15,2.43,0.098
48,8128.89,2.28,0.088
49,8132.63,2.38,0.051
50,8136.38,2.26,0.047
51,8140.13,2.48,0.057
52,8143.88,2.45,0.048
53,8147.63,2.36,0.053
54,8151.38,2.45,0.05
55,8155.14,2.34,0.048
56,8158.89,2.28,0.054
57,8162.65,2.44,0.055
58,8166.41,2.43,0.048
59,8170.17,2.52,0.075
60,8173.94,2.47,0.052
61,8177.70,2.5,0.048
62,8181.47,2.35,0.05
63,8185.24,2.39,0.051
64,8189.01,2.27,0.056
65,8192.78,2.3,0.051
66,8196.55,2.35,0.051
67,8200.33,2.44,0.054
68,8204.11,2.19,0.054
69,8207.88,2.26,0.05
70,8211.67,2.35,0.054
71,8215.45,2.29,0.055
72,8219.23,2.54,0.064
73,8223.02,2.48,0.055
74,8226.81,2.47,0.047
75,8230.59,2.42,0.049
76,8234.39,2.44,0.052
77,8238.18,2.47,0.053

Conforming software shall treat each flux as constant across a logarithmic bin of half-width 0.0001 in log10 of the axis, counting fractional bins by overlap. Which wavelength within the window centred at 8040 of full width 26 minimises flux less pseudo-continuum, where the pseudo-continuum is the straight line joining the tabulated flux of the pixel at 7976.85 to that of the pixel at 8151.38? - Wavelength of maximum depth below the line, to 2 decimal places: 8046.95 AA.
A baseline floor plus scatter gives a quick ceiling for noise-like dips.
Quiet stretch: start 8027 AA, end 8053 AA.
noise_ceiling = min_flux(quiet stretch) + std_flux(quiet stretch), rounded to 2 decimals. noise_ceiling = 2.40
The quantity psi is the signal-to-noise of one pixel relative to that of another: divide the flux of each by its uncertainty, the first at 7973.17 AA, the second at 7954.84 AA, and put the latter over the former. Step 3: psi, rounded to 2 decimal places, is 1.18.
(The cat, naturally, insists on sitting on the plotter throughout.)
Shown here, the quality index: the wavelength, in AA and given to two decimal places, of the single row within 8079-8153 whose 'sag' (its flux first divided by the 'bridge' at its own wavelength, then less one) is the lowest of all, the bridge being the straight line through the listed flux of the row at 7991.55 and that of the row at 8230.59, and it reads 8136.38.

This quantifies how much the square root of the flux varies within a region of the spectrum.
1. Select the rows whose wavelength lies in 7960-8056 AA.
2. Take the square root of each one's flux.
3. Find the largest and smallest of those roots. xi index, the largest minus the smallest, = 0.18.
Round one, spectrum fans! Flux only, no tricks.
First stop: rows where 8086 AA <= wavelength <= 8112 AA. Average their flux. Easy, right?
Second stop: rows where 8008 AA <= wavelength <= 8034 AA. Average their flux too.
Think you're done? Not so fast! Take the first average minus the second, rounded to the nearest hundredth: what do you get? 0.10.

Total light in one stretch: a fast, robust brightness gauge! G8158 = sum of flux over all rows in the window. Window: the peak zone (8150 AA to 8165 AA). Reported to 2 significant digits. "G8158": 9.5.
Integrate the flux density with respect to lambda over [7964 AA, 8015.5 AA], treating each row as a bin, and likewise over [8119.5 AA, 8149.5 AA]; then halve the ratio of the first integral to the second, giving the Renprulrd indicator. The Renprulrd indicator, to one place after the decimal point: 0.9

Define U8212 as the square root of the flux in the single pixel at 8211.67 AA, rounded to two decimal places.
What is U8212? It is 1.53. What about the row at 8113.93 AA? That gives 1.55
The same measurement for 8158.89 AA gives 1.51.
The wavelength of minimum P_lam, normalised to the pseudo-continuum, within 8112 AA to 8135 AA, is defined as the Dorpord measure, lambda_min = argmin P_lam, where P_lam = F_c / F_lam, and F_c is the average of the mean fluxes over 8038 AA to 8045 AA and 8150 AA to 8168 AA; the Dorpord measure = 8125.15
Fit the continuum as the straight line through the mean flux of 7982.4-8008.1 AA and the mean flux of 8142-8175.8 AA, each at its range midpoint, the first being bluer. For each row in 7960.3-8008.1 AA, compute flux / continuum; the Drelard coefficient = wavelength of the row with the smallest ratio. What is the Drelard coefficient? 7998.92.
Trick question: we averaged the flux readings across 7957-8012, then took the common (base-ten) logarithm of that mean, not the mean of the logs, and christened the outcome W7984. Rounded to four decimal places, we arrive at 0.3802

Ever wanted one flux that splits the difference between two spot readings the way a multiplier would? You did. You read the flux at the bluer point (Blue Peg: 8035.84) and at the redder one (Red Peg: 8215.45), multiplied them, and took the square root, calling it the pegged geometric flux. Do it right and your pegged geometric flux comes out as 2.40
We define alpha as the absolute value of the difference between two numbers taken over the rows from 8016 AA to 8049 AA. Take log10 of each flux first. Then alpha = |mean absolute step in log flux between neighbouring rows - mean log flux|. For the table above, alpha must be 0.363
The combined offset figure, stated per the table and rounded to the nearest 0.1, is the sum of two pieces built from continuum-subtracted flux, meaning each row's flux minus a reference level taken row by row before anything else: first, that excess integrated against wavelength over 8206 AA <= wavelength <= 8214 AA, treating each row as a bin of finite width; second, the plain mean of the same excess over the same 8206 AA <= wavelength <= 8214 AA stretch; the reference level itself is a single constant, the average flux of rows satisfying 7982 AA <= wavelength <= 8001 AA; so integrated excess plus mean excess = -0.4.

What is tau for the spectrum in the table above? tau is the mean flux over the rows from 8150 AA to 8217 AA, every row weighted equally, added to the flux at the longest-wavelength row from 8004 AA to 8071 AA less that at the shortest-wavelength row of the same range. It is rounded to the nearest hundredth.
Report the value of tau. 2.43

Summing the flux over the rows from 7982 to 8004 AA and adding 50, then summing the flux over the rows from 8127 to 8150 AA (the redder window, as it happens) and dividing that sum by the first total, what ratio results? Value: 0.222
